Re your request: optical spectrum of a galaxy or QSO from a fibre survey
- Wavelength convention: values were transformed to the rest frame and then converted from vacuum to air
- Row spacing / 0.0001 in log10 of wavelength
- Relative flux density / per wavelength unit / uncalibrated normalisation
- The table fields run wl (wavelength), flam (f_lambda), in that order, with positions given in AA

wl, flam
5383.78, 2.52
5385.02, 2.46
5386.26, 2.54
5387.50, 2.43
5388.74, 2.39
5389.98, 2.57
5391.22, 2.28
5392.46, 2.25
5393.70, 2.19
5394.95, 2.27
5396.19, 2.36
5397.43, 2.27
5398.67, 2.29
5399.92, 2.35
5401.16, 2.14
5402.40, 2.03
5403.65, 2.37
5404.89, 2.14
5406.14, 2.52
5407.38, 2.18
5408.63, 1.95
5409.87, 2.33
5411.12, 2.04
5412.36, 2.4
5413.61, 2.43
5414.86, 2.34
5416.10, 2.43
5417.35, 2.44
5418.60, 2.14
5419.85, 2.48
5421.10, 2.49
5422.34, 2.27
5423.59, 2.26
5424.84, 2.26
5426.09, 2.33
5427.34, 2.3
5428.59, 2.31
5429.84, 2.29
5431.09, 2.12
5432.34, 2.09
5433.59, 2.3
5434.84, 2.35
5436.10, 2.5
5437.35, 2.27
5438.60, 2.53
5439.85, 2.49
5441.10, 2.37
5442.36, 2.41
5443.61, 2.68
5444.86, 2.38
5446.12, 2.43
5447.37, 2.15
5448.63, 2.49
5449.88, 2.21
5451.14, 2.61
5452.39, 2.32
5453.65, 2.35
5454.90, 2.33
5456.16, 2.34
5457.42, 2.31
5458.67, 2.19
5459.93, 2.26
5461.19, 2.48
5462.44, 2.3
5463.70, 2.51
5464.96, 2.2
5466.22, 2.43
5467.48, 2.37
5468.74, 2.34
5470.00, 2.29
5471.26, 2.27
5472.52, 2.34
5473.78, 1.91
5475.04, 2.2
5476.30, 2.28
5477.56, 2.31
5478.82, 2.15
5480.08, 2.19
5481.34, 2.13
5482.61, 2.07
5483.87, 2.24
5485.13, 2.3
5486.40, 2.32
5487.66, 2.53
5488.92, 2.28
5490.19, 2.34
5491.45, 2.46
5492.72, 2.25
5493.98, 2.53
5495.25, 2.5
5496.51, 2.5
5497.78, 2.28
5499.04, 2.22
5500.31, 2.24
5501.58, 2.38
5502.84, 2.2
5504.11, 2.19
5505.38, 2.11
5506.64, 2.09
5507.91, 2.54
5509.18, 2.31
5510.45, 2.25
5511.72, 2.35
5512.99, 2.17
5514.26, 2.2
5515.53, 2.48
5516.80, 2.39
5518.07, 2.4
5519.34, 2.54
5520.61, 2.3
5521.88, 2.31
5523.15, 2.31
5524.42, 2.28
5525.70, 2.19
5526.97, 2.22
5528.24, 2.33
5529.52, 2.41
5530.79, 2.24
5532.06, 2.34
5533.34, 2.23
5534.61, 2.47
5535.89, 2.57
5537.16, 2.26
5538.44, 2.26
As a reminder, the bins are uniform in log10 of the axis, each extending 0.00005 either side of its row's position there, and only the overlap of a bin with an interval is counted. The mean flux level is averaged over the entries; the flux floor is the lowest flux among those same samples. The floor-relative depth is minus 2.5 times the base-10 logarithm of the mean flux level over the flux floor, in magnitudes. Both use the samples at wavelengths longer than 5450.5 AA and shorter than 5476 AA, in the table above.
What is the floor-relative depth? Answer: -0.210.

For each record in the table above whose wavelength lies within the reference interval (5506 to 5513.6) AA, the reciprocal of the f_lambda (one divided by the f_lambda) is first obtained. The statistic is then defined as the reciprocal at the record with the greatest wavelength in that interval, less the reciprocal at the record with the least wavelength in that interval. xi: -0.018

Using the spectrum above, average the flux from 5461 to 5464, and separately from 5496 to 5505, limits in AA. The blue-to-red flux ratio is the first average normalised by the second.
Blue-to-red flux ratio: 1.06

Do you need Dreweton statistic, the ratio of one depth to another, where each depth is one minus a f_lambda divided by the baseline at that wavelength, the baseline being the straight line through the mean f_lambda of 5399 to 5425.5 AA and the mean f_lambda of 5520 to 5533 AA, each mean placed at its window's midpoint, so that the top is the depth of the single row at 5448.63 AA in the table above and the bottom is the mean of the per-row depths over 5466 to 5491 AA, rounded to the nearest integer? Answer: -8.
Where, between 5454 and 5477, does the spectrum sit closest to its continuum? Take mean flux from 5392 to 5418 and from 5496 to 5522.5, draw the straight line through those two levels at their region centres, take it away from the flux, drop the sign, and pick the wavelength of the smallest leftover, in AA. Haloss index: 5470.00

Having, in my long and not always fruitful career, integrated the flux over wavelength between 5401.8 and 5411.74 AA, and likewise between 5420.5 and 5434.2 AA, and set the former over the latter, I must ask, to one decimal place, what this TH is 0.7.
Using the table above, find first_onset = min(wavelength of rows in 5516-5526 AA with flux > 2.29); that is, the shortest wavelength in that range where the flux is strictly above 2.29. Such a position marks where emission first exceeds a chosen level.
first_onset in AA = 5516.80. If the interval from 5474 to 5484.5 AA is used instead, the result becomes 5477.56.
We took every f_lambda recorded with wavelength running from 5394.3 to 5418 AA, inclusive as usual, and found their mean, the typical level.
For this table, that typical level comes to 2.28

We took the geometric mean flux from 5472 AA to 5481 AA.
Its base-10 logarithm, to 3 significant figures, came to 0.341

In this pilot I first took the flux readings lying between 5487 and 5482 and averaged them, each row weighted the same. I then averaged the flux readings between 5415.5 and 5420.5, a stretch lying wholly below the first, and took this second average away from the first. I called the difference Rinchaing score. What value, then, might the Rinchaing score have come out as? -0.14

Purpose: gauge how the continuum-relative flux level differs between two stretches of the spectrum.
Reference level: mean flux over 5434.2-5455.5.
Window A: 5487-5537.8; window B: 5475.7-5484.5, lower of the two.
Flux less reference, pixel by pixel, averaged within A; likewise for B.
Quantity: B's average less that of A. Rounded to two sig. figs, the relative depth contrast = -0.13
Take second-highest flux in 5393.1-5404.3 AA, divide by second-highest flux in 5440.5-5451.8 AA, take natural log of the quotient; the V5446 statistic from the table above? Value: -0.10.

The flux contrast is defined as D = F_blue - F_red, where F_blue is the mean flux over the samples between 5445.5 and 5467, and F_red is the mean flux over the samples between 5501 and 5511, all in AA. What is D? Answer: 0.09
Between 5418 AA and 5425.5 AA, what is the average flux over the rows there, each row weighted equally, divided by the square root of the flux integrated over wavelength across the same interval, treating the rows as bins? 0.56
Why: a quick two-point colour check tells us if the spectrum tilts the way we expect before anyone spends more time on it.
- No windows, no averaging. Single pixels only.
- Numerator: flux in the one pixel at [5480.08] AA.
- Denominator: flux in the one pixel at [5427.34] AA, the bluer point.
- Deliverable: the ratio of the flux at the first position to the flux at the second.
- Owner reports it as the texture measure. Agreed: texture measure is 0.95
